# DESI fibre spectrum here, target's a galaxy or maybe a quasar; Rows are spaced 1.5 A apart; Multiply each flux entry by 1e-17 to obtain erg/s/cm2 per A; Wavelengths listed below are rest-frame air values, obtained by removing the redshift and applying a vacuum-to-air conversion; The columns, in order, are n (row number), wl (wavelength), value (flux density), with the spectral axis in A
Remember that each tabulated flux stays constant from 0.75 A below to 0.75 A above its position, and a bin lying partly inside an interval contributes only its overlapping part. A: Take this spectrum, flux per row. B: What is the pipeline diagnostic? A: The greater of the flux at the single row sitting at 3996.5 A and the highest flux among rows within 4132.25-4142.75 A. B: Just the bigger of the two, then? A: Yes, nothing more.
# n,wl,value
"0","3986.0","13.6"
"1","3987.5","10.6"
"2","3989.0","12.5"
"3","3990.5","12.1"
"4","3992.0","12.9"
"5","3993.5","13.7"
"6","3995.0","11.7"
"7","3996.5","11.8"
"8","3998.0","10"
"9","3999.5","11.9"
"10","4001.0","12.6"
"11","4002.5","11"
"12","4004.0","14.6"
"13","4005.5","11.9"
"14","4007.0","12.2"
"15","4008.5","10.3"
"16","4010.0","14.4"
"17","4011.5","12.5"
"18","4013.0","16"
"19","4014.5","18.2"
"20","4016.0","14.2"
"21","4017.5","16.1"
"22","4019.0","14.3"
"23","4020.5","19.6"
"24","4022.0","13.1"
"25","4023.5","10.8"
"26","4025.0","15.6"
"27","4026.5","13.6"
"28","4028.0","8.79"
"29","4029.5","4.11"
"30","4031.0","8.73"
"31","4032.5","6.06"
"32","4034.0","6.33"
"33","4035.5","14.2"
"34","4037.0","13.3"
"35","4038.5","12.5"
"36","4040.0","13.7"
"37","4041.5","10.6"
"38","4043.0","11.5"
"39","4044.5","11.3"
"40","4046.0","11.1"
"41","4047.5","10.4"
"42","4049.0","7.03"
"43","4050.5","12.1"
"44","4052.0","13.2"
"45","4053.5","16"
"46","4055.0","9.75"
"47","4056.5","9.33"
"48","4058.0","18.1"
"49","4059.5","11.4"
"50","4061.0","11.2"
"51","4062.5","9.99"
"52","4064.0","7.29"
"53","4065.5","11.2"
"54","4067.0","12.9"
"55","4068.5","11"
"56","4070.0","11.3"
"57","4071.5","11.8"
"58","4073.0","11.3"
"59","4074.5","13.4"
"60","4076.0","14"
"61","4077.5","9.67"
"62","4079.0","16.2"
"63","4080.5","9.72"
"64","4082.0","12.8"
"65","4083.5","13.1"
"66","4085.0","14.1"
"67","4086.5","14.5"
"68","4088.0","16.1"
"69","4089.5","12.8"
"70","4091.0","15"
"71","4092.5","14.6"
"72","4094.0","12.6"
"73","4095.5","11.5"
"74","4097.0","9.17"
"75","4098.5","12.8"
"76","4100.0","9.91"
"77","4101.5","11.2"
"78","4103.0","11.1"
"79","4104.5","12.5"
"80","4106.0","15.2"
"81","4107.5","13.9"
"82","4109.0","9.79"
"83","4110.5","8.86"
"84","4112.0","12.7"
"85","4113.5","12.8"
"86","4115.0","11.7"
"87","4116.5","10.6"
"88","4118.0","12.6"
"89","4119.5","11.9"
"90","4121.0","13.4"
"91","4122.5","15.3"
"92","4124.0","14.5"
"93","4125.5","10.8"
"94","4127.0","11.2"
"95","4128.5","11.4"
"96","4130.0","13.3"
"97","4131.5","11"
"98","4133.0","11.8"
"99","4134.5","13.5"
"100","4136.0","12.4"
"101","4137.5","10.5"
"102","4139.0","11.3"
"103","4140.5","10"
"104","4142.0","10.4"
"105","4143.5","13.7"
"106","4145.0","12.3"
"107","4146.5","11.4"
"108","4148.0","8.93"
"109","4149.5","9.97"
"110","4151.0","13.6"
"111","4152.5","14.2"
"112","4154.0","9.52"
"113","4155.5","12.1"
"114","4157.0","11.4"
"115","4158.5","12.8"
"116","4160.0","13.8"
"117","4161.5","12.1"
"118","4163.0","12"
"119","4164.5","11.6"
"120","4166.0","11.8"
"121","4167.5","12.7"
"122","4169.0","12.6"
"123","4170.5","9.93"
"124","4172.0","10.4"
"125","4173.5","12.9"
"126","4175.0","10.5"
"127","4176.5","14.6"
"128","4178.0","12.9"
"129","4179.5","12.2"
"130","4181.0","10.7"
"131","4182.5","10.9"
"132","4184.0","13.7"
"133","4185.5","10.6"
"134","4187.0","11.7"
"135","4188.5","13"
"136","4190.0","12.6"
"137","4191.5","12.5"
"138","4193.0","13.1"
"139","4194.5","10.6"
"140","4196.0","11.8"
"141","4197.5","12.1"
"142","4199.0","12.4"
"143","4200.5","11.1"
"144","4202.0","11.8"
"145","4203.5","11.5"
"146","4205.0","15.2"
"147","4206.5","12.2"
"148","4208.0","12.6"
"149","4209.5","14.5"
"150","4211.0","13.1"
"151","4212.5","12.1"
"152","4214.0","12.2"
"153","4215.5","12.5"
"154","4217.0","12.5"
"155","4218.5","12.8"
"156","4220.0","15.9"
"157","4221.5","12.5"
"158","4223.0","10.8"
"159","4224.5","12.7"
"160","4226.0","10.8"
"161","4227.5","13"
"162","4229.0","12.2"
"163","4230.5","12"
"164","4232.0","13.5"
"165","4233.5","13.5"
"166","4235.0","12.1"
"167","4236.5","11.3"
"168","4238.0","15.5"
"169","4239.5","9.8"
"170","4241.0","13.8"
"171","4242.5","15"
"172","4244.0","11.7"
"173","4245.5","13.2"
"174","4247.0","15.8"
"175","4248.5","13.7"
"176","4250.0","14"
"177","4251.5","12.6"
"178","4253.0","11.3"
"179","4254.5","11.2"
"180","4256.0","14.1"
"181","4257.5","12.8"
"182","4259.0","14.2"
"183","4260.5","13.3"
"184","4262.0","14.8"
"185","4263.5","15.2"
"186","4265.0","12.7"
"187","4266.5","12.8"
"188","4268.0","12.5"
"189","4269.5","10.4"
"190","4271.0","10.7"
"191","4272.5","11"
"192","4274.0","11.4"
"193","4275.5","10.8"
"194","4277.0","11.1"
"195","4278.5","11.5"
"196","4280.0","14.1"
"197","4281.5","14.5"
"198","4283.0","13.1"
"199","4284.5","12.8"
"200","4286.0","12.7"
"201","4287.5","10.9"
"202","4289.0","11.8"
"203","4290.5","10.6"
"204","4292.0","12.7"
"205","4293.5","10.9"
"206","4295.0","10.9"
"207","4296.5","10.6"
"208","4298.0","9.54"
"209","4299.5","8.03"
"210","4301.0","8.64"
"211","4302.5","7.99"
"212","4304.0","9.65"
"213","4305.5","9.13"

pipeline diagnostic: 13.5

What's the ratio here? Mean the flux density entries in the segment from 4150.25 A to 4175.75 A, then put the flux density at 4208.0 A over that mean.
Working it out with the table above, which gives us 1.05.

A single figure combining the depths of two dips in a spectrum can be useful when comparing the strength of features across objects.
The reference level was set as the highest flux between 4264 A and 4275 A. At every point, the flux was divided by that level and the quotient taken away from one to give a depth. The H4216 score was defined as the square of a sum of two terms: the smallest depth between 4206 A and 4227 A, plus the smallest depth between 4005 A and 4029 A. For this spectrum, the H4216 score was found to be 0.60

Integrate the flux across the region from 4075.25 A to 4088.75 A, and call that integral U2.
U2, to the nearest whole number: 180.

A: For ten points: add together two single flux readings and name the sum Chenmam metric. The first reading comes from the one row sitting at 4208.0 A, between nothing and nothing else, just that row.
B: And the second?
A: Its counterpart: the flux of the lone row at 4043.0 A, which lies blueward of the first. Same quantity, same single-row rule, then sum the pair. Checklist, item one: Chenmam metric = 24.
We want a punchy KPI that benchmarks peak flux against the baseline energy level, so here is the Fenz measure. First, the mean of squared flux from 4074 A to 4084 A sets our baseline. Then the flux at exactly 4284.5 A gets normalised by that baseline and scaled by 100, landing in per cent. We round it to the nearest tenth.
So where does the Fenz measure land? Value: 7.7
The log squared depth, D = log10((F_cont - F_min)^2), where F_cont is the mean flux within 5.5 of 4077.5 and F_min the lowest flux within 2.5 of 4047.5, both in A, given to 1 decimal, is 1.5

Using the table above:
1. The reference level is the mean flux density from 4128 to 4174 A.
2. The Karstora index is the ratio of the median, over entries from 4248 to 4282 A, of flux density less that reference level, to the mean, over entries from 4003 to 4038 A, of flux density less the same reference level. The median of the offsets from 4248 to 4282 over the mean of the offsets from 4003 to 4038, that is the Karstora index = 1.2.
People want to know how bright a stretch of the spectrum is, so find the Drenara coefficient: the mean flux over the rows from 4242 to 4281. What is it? 12.8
